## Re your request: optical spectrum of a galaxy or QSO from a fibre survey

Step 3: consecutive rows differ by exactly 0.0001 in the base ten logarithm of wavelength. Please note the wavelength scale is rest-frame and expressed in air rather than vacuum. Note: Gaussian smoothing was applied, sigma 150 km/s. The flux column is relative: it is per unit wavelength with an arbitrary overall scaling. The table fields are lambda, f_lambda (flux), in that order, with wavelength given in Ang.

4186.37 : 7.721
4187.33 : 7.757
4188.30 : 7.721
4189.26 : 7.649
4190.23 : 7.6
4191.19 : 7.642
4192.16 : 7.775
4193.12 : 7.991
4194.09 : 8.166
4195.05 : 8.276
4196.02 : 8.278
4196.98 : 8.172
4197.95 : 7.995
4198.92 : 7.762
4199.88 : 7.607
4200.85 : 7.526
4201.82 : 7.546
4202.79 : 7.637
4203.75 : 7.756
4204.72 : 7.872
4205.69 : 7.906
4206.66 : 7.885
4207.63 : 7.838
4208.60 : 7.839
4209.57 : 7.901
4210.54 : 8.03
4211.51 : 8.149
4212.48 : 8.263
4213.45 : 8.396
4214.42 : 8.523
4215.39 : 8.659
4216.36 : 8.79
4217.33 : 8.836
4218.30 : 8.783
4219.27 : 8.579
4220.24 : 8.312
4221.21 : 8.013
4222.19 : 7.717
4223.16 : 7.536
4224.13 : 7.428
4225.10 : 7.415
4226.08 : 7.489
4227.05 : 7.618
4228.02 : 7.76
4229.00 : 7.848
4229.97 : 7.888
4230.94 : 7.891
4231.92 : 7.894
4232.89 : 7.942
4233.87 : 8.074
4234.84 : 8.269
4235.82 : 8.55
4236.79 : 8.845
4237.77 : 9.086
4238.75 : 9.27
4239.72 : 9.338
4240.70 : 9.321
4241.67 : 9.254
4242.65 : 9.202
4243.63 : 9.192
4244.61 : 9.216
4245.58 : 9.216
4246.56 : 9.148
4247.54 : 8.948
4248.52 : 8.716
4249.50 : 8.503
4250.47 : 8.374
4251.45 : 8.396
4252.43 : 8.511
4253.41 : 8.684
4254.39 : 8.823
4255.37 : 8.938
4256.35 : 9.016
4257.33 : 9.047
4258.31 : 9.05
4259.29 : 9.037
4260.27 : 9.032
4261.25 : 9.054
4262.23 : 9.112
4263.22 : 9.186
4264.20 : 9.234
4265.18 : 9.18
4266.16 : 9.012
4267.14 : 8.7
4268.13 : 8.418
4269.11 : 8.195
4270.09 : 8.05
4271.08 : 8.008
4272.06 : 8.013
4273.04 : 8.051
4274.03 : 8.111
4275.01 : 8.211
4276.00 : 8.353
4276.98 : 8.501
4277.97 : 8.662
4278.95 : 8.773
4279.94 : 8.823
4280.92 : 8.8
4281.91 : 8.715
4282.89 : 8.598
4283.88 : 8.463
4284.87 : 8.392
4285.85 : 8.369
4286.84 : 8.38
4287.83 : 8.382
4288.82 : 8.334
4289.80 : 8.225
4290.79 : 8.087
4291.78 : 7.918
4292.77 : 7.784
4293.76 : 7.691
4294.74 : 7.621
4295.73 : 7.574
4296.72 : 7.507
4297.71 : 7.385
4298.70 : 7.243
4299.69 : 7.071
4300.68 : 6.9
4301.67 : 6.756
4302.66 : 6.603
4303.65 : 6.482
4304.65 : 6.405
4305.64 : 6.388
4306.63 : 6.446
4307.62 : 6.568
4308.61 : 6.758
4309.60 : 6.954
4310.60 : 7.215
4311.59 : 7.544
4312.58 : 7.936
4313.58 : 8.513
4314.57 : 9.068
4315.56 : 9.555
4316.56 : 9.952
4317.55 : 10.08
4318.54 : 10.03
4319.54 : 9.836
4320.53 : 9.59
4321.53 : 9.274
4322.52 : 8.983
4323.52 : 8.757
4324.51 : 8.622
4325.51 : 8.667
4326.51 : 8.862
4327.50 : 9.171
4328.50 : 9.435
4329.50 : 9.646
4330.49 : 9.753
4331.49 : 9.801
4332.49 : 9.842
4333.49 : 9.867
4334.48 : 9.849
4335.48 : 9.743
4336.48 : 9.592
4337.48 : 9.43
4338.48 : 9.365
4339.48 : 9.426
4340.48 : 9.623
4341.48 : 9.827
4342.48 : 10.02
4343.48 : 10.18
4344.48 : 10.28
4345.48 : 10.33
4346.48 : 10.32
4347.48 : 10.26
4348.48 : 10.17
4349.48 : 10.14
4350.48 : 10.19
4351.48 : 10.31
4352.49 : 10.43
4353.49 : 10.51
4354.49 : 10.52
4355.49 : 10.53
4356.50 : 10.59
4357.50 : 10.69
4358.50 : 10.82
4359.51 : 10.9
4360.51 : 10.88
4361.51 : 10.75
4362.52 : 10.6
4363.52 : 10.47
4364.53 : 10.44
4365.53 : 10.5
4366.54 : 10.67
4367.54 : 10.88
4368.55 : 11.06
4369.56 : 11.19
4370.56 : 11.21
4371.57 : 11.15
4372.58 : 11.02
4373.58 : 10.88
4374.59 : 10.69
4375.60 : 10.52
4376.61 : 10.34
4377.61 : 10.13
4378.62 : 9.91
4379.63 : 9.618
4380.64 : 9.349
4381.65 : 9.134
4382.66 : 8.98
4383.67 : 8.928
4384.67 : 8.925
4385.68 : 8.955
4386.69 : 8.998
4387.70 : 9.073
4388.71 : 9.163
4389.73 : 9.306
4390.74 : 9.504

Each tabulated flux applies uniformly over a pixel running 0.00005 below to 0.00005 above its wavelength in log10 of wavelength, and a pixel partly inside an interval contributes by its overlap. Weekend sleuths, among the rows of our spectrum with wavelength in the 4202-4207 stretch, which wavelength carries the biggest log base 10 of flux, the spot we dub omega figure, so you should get 4205.69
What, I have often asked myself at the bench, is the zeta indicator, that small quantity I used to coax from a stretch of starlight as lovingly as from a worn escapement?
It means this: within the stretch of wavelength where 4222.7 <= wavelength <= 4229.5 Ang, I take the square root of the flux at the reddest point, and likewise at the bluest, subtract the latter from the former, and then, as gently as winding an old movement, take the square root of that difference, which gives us 0.24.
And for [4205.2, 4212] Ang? 0.21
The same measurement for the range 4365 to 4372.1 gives 0.31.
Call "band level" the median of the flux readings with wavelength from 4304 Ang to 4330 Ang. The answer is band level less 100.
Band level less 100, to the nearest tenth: -91.2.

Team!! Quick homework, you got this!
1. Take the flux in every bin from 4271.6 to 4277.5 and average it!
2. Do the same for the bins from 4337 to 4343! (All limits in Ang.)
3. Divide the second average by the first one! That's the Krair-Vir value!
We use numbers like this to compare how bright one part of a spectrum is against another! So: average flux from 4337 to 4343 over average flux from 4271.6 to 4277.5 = 1.17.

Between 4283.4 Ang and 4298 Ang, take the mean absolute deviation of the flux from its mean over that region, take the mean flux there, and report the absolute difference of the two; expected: 7.7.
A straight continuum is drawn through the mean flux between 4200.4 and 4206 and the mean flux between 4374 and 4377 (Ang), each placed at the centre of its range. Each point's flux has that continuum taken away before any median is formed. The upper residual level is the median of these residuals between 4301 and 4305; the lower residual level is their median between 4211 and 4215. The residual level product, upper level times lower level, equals -1.3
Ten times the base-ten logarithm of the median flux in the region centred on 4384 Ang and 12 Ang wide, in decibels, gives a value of 9.59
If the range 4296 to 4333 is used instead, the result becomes 9.36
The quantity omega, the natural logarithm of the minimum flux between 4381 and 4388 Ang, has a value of 2.19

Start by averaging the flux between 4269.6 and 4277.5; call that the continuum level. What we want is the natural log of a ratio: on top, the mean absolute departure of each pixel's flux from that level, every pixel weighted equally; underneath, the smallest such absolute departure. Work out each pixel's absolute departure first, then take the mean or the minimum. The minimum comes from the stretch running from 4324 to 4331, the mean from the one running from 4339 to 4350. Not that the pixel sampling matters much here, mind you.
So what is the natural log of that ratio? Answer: 1.4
